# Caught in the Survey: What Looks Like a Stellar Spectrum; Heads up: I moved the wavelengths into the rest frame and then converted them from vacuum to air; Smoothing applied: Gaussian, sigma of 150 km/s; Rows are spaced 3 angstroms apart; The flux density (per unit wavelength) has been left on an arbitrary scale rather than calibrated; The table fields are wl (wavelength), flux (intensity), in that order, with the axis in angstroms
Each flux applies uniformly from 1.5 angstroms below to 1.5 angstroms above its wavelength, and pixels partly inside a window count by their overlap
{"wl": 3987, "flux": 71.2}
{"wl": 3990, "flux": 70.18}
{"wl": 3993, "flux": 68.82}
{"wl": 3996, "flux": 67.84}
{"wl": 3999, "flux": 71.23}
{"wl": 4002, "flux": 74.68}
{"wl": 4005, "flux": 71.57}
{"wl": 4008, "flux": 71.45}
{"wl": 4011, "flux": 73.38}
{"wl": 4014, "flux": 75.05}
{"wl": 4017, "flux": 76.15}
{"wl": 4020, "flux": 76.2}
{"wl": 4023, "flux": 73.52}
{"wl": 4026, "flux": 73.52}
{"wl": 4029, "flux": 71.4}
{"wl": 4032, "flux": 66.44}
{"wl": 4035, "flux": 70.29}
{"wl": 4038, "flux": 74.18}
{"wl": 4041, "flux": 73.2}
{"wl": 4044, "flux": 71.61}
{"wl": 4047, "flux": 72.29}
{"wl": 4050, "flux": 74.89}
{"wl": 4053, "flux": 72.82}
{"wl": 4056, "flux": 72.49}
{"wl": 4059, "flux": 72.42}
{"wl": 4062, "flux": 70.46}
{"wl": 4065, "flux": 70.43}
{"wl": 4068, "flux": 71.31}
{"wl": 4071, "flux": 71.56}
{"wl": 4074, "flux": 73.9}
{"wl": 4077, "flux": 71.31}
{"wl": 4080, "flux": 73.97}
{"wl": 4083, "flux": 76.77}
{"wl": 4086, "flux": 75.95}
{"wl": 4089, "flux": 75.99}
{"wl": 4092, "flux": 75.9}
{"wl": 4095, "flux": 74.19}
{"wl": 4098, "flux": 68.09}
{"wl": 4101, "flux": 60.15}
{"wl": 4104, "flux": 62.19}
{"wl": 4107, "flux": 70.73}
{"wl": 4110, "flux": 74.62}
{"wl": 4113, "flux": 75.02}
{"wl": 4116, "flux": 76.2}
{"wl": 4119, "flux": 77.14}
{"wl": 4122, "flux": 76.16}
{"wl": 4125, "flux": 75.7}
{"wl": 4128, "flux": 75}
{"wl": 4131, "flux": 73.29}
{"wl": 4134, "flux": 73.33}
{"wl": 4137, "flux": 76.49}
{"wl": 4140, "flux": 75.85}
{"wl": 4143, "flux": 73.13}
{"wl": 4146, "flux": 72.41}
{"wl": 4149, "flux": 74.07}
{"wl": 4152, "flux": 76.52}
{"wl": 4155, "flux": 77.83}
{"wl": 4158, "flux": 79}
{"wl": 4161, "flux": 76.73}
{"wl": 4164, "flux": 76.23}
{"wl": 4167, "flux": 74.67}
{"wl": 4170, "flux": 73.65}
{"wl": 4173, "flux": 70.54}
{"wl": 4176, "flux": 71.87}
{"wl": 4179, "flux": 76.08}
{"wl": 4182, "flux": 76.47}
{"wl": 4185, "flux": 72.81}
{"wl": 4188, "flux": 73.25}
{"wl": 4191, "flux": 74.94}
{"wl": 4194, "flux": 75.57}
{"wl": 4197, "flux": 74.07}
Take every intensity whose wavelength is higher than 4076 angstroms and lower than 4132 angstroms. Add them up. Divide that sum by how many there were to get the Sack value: 73.1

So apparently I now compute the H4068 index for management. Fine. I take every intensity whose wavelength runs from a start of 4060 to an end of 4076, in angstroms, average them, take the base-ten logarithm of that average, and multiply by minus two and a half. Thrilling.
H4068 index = -4.64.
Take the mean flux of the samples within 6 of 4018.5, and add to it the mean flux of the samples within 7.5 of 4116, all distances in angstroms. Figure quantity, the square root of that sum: 12.3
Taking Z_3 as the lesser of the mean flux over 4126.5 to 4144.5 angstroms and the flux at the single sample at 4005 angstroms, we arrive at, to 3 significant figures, 71.6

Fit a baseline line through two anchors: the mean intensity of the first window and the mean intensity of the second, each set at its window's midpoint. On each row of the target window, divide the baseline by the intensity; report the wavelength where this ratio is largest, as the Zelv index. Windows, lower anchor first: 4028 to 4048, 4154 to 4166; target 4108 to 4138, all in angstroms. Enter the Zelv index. 4134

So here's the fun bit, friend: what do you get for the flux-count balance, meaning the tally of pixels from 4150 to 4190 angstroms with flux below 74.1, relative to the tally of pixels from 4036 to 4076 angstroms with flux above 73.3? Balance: 1.67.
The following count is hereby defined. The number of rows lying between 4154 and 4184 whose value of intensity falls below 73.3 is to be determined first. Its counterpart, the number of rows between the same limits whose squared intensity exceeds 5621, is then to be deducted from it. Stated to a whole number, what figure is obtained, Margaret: -4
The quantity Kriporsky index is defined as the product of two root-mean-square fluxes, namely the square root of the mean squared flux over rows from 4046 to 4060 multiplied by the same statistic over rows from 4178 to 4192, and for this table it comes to 5454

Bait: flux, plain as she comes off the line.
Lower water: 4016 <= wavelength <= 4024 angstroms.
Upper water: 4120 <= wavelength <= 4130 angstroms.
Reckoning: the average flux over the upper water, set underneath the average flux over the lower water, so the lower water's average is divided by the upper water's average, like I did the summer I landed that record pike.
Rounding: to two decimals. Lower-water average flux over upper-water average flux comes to 1.00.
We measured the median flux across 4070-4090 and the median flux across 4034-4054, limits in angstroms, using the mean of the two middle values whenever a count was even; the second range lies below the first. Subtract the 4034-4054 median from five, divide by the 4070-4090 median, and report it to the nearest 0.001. -0.917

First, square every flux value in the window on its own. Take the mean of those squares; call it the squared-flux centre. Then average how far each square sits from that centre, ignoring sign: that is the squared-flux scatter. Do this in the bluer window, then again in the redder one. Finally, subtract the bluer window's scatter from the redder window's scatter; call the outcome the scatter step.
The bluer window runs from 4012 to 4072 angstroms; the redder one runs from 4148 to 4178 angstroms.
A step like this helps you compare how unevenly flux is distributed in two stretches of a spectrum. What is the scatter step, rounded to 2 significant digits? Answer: 77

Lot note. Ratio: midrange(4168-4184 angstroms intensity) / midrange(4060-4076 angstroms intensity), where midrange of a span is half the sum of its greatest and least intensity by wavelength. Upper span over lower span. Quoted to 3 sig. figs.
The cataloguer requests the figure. 1.02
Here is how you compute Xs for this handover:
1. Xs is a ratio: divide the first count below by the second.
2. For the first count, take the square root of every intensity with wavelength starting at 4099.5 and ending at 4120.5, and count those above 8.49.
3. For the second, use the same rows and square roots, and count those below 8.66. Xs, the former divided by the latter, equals 1.0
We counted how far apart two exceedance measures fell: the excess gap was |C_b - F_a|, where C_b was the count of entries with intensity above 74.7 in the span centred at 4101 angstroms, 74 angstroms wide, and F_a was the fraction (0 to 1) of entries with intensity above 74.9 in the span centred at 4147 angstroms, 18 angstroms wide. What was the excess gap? 10.5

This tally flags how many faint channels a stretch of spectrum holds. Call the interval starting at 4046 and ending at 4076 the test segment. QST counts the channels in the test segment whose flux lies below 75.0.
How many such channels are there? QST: 10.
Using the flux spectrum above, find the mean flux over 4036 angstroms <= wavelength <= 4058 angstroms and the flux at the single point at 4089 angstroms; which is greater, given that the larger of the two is 76.0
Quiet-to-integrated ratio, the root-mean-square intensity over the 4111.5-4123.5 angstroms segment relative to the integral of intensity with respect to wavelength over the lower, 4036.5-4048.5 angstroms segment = 0.0871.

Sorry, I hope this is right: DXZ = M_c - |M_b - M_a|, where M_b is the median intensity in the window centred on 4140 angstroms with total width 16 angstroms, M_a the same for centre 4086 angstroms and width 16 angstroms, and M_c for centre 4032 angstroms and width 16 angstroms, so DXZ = 68.8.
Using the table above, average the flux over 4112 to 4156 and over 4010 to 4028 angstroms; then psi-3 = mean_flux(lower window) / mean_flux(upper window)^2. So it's 0.0132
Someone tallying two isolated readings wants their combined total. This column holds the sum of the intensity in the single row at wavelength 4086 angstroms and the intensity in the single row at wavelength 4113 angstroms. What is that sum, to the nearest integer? 151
